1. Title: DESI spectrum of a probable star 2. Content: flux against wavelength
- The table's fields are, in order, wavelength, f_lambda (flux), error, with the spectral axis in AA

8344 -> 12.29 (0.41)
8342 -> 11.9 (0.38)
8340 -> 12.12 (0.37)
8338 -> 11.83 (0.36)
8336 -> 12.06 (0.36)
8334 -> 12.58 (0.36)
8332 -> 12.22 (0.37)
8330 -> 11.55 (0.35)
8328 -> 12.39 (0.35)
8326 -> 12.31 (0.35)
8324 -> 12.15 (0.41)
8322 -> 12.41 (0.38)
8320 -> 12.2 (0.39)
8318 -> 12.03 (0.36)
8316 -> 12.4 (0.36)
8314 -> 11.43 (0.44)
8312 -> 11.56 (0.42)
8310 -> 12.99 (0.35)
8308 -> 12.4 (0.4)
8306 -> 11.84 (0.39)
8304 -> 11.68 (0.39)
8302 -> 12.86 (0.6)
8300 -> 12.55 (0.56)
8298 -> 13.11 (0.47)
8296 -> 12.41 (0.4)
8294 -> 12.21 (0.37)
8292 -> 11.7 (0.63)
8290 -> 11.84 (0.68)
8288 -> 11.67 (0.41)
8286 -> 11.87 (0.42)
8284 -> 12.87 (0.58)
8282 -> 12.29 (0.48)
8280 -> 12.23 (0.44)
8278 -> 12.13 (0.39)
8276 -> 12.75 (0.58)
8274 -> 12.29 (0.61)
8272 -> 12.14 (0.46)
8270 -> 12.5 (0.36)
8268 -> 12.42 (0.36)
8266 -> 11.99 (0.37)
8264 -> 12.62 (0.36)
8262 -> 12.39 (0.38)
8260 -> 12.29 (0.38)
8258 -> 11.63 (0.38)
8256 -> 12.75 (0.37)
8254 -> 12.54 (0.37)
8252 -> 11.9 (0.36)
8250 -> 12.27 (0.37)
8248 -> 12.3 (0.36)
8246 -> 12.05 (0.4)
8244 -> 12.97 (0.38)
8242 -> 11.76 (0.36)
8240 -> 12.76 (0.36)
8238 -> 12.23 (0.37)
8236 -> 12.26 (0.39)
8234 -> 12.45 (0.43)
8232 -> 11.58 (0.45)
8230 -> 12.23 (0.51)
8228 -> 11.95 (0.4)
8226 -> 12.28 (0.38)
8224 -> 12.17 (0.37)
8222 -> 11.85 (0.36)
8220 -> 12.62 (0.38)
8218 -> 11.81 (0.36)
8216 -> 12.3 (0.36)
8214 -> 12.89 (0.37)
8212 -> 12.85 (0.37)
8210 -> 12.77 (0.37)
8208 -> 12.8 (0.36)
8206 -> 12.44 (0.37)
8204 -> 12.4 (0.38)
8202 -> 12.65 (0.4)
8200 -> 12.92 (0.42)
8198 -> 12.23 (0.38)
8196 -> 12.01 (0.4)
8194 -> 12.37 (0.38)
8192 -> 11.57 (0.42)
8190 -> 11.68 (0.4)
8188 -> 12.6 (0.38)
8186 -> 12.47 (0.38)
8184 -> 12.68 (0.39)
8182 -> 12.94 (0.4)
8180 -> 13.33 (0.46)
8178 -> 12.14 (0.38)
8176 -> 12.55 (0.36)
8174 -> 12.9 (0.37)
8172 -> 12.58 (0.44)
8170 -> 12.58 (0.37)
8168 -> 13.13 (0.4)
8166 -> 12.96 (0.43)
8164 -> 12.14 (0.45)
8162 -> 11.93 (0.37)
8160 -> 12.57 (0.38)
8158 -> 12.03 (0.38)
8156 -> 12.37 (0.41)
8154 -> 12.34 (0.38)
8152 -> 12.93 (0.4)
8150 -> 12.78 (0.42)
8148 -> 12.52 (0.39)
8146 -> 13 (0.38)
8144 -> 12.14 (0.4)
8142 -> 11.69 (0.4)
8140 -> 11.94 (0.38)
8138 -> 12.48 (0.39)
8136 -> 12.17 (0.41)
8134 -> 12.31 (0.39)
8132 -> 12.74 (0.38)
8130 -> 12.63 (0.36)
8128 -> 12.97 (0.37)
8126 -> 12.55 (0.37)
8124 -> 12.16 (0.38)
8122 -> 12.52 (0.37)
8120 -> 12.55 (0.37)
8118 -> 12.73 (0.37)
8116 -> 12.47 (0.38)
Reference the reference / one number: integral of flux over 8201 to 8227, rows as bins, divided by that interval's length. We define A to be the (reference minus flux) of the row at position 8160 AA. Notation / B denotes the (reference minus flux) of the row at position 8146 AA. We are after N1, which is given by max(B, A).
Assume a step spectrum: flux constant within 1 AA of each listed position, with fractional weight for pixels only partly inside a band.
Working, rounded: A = -0.1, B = -0.6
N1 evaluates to -0.1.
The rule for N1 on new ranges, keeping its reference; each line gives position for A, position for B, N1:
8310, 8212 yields -0.4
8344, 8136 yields 0.3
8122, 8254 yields -0.1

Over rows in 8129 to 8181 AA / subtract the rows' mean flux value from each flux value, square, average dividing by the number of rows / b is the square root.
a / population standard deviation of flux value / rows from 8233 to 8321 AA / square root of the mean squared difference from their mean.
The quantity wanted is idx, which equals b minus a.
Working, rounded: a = 0.41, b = 0.40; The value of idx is -0.01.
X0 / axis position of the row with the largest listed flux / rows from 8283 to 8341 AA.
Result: 8298 AA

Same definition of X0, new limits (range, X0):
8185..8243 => 8200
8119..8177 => 8168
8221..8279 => 8244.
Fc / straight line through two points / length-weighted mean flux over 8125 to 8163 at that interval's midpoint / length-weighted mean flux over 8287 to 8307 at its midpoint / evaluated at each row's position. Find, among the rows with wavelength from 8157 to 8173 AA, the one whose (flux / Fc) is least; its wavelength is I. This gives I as 8162 AA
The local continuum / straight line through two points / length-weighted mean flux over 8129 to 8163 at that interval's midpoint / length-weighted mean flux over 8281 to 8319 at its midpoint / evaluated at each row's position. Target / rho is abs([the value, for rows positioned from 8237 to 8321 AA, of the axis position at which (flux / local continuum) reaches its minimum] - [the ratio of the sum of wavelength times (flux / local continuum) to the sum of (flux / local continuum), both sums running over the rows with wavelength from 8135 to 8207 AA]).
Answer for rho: 142.9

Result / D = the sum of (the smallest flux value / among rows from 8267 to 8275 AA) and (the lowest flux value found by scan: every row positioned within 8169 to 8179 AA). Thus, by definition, 24.3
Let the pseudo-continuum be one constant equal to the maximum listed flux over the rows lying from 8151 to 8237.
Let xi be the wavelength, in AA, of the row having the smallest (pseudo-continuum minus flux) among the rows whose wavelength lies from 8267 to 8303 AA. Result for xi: 8298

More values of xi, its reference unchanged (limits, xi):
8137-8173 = 8168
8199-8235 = 8200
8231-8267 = 8244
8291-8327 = 8298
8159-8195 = 8180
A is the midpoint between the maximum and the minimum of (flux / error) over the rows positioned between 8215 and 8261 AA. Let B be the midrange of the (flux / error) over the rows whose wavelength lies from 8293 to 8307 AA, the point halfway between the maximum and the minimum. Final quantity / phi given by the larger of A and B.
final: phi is 30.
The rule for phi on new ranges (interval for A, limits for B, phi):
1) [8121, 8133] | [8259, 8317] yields 34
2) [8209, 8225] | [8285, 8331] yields 34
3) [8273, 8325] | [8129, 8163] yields 32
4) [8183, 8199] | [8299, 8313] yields 30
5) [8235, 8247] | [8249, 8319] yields 33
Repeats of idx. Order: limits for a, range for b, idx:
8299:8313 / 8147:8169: -0.15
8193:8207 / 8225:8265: 0.09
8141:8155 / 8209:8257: -0.05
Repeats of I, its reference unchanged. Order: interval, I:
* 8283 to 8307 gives 8288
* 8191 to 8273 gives 8192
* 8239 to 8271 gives 8258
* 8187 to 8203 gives 8192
